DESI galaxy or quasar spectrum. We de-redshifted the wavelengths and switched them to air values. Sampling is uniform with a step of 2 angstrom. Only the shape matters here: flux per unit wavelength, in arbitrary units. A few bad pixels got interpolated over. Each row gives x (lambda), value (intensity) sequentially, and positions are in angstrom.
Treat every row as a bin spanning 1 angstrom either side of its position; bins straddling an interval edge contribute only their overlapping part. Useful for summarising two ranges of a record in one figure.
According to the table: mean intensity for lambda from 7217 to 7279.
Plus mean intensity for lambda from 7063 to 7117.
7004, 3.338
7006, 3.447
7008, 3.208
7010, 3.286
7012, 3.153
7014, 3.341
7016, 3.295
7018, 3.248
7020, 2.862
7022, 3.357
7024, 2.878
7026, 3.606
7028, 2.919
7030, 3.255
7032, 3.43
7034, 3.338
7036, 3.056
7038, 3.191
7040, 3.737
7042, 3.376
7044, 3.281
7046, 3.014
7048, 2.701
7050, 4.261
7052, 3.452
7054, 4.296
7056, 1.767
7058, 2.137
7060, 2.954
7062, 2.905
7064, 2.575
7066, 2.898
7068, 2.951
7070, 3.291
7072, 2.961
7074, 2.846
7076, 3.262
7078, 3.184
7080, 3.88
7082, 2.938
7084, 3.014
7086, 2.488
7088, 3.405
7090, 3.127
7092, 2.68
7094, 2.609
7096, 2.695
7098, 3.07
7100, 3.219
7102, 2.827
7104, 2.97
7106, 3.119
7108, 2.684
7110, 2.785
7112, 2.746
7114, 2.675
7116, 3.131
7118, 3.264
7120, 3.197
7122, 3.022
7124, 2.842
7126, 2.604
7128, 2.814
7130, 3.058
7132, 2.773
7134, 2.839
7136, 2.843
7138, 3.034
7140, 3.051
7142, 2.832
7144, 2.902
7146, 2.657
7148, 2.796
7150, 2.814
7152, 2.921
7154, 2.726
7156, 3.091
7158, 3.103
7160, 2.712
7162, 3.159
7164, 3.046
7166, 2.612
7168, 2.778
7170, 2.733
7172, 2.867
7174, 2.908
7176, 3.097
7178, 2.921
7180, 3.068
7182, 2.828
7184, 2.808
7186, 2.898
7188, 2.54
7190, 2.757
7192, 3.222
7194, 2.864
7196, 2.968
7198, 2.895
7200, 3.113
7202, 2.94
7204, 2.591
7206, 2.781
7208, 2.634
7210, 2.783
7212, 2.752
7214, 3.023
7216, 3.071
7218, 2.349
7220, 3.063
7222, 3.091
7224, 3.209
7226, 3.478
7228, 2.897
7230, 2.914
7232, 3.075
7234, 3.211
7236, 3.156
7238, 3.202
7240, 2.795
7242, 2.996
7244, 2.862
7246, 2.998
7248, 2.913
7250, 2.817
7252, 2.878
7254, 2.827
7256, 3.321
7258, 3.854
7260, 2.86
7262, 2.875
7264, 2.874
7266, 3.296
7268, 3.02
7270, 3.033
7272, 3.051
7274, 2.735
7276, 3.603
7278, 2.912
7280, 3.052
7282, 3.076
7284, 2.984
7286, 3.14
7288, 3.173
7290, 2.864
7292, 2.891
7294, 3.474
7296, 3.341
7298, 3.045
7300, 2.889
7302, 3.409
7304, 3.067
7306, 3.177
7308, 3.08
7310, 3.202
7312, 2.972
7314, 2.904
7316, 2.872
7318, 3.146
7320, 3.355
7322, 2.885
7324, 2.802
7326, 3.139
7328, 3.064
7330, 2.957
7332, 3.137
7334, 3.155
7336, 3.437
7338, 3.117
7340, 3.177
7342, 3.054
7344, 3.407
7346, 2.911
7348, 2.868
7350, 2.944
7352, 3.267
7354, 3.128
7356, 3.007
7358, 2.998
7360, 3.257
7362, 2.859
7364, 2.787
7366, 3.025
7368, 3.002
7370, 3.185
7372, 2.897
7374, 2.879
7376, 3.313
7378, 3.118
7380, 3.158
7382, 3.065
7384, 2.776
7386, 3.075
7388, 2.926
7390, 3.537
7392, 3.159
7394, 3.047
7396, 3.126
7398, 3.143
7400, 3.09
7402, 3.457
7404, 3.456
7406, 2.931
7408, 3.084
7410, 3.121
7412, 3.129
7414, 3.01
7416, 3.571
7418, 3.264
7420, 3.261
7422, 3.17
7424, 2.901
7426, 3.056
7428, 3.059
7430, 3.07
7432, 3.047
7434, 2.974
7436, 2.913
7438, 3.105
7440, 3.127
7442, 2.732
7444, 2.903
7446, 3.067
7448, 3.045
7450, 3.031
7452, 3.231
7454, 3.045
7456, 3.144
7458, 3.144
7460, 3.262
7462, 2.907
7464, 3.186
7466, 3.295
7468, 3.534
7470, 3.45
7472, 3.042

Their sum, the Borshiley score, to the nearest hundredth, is 6.00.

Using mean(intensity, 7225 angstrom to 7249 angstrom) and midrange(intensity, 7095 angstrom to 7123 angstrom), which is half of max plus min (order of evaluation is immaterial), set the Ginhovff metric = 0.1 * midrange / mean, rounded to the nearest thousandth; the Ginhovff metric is 0.098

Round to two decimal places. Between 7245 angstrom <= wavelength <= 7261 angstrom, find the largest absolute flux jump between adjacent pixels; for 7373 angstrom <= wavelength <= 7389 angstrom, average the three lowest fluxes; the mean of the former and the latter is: 1.93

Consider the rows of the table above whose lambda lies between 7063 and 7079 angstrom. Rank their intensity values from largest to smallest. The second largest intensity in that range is 3.262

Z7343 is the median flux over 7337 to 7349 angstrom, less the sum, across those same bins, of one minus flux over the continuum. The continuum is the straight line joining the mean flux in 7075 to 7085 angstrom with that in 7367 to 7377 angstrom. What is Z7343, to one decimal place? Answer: 3.1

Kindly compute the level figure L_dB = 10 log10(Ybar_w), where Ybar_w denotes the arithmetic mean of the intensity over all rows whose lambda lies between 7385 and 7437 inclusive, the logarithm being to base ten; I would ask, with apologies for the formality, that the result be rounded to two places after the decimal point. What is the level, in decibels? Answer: 4.97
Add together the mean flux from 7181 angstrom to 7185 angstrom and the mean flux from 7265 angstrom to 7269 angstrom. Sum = 5.98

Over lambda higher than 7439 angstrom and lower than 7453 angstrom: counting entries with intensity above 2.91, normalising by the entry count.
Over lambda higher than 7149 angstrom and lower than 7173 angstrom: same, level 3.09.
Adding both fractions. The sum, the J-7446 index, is 0.96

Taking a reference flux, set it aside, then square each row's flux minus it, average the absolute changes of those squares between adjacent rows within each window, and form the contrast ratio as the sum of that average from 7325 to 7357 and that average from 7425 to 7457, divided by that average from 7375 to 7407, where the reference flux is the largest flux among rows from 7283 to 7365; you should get 1.6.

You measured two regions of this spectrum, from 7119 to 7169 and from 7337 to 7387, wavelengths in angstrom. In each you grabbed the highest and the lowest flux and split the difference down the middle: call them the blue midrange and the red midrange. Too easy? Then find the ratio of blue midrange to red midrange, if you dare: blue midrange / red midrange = 0.94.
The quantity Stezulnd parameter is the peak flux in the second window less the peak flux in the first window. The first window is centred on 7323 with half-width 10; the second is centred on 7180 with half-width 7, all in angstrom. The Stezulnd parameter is -0.3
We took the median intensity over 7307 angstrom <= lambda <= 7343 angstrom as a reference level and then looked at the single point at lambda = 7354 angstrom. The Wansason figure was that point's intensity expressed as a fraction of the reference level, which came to 1.01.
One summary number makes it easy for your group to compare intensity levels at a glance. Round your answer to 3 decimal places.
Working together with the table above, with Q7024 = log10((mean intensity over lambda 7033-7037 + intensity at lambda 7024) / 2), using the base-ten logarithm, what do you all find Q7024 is 0.483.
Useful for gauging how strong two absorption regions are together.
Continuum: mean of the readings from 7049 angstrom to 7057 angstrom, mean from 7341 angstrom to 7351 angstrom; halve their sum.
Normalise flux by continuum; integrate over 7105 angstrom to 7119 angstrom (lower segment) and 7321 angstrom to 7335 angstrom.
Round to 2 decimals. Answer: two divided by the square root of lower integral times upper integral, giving 0.16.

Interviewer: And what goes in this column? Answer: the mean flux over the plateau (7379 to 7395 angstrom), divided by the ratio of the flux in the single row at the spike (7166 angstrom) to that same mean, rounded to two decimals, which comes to 3.66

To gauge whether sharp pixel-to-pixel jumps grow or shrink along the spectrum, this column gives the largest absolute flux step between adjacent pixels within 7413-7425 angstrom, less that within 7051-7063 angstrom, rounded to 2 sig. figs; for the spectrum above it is -2.0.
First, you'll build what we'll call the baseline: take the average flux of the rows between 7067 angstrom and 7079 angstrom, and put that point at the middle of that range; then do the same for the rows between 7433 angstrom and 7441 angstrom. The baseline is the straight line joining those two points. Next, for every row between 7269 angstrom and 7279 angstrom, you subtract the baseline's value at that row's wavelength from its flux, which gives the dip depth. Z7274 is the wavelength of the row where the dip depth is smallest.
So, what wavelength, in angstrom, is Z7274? 7274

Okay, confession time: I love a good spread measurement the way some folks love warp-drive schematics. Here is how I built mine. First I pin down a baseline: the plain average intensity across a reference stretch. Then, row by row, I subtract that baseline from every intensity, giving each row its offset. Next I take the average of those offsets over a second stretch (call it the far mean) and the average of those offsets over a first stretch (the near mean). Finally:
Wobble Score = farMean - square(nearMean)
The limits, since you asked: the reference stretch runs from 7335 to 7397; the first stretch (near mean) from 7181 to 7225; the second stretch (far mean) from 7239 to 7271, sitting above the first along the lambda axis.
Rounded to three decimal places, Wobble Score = -0.111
